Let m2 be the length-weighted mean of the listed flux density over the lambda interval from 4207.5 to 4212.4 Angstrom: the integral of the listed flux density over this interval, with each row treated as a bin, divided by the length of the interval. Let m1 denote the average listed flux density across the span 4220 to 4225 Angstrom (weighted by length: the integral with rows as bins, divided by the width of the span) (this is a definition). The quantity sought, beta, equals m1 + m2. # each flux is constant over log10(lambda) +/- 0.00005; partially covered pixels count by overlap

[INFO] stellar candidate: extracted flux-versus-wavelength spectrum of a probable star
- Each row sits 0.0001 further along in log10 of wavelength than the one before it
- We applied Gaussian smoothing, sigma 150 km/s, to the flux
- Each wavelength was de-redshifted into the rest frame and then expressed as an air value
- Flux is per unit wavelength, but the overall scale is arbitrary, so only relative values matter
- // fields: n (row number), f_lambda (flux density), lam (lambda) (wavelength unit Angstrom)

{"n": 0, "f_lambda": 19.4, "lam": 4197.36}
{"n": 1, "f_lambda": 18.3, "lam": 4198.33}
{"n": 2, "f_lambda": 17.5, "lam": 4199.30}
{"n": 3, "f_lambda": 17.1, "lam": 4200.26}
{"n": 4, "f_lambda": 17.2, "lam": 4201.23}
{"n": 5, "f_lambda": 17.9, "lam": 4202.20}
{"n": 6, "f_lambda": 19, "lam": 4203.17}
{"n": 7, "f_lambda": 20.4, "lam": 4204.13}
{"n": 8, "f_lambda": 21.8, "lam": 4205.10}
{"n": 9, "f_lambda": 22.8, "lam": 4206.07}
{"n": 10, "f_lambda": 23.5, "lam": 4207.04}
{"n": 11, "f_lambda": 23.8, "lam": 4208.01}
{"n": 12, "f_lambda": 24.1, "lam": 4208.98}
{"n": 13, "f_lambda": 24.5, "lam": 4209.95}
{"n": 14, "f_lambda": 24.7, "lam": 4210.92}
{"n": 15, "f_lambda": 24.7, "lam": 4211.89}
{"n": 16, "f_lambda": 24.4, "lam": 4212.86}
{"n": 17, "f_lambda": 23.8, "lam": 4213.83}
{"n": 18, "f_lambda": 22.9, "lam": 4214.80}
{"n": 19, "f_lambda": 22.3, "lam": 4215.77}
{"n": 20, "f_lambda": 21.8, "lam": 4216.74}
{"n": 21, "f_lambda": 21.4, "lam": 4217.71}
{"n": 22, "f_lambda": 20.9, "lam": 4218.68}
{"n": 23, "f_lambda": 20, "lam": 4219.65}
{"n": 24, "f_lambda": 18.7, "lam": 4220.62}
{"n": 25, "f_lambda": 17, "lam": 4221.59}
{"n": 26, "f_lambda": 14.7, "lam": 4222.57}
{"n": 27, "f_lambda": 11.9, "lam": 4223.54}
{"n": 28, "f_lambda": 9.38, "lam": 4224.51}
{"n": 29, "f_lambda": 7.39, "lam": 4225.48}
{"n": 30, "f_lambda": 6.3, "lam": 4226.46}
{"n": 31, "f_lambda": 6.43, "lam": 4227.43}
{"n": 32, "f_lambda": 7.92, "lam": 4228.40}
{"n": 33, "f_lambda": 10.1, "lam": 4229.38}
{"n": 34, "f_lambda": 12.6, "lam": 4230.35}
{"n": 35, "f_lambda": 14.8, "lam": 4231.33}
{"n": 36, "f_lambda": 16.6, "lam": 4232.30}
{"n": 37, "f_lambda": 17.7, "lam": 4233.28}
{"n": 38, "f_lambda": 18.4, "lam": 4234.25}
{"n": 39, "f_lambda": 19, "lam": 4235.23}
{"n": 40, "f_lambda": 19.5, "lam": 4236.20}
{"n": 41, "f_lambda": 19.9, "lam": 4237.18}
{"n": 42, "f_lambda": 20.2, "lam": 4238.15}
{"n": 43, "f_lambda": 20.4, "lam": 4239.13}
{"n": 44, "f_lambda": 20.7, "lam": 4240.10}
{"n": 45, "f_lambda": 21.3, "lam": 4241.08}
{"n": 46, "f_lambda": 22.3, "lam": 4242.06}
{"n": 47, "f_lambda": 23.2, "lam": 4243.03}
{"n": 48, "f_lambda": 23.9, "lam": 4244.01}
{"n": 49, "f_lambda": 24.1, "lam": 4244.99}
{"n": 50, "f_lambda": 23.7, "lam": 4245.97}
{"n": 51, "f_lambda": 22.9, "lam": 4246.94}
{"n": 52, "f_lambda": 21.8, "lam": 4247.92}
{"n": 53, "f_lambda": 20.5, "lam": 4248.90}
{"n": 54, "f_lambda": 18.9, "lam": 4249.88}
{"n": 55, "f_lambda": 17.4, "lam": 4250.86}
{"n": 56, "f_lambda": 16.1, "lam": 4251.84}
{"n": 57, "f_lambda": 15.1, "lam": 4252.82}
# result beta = 38.8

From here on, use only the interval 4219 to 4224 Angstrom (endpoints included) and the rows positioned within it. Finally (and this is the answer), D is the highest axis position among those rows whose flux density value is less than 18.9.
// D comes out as 4223.54 Angstrom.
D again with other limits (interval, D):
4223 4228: 4227.43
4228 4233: 4232.30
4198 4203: 4202.20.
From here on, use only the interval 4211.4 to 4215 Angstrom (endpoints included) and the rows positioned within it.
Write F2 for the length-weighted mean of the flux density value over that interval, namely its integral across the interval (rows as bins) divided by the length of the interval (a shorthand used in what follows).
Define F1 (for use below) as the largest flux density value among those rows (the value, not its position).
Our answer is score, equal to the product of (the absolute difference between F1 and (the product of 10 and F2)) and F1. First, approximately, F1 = 24.7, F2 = 24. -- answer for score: 5327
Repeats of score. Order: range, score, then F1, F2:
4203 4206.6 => 4319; 22.8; 21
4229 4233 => 2019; 16.6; 14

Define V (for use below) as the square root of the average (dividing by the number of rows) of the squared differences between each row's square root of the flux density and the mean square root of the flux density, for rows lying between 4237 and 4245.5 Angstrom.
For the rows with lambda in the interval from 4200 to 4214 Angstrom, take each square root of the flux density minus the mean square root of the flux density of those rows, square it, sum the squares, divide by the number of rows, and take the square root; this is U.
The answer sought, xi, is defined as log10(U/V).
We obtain 0.27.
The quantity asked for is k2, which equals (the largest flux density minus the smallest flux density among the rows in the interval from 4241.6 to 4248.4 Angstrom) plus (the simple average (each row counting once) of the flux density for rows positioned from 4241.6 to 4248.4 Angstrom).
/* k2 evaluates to 25.4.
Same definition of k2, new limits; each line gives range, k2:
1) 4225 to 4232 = 17.9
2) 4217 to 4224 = 27.3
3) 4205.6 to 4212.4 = 25.9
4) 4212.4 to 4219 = 26.0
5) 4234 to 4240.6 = 22.0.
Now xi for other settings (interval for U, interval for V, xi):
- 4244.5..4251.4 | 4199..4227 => -0.41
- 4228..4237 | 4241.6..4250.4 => 0.48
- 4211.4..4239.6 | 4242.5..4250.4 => 0.60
